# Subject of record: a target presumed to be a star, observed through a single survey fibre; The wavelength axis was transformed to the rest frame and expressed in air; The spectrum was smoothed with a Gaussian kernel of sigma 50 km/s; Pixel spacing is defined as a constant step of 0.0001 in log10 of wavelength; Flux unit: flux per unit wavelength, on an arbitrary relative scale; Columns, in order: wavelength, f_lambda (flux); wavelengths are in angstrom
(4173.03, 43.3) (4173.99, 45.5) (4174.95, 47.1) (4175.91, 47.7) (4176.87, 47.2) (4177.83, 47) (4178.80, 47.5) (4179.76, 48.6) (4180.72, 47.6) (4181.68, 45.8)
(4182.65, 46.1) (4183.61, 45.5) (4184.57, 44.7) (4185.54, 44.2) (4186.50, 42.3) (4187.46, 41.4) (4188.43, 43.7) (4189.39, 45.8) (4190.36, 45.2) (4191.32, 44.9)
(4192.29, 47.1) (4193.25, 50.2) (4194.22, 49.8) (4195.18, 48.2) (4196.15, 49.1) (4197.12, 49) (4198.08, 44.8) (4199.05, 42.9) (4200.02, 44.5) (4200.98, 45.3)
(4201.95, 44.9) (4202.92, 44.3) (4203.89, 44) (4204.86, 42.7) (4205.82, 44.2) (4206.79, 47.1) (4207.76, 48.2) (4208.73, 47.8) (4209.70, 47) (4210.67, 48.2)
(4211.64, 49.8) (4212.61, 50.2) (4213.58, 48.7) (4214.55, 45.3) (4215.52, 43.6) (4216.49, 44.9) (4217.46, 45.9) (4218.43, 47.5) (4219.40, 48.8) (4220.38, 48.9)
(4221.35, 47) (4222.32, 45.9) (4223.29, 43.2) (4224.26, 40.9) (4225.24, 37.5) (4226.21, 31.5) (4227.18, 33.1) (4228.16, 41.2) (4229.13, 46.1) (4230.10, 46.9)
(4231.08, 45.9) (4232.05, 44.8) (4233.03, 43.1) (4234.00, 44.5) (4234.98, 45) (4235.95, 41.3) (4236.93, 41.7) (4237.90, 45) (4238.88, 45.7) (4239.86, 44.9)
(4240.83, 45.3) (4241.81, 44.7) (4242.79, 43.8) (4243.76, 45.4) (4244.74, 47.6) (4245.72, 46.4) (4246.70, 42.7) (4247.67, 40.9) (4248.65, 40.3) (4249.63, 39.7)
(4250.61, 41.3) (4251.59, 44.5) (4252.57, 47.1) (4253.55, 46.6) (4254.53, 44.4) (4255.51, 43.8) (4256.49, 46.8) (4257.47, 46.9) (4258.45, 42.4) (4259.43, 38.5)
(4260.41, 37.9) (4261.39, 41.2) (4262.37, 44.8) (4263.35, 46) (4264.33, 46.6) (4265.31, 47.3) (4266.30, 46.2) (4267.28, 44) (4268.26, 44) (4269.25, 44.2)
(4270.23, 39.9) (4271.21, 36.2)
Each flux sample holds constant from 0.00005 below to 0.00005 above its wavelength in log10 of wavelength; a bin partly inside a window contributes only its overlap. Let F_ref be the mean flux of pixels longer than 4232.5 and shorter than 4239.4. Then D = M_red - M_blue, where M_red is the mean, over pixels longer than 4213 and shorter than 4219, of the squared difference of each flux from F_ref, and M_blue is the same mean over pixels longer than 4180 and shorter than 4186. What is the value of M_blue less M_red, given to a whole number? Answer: -3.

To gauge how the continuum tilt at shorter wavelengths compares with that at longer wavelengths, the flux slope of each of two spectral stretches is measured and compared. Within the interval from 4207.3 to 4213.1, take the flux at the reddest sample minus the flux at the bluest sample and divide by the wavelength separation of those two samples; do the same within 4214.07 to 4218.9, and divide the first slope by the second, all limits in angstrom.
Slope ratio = 0.73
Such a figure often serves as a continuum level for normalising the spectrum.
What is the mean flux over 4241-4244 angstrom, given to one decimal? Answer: 44.6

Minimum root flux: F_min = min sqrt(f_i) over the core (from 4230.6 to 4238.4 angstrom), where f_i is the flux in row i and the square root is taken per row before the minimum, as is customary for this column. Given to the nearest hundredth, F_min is 6.43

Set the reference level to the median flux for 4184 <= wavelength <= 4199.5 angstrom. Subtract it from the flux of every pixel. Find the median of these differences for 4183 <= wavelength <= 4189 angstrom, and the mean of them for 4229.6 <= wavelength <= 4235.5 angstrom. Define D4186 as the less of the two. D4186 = -1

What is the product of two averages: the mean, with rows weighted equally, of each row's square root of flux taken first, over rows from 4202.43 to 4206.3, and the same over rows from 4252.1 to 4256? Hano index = 44.6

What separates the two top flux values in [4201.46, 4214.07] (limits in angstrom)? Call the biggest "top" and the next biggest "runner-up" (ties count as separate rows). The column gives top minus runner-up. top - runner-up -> 0.40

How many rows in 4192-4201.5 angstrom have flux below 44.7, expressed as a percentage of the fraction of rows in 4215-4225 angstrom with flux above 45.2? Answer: 333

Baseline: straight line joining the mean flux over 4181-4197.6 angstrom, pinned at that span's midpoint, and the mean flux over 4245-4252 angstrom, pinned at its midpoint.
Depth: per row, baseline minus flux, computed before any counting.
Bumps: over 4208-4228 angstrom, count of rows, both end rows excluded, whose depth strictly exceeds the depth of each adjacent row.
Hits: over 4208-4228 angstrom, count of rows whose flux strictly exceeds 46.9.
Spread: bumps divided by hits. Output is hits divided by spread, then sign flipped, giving -33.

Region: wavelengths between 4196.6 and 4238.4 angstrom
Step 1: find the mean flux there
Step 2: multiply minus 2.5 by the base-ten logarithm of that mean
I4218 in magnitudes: -4.13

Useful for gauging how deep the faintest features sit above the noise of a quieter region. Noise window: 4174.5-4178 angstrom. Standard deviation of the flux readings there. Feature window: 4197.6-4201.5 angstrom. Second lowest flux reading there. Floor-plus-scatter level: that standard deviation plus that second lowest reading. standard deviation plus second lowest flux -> 45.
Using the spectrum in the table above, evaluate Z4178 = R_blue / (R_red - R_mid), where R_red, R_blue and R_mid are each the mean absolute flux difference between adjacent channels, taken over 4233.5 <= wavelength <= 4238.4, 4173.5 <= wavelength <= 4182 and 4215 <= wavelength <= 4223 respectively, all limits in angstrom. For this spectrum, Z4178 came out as 1.2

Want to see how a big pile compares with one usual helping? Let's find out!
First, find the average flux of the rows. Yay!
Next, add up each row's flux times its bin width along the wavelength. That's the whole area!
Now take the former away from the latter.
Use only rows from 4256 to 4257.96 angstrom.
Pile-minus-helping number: 45.0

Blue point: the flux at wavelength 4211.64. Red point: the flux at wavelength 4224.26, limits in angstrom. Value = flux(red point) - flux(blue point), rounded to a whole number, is -9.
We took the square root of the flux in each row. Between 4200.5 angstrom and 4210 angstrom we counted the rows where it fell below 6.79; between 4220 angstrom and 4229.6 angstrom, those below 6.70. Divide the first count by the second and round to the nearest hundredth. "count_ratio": 1.00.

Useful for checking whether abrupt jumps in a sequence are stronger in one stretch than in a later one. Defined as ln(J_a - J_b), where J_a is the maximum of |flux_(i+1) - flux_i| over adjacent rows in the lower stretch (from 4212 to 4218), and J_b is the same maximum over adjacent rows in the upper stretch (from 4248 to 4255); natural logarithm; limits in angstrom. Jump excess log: -1.6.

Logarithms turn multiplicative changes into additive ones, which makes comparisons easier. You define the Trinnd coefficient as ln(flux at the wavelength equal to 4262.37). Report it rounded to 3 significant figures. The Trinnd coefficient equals 3.80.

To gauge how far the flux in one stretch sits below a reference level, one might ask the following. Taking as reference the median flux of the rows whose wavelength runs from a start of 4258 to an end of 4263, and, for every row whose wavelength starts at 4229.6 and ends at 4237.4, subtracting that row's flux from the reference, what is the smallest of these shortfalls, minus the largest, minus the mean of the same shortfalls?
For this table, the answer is -3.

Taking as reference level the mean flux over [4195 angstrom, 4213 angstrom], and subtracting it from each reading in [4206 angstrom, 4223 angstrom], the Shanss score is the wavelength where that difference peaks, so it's 4212.61 angstrom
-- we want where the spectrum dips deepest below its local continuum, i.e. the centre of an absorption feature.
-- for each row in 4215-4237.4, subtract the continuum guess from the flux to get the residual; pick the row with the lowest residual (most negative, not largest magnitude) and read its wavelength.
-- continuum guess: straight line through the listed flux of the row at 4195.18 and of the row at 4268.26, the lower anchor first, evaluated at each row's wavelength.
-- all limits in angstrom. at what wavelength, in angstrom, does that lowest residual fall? 4226.21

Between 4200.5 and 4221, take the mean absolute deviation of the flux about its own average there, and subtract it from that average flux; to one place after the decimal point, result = 44.6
